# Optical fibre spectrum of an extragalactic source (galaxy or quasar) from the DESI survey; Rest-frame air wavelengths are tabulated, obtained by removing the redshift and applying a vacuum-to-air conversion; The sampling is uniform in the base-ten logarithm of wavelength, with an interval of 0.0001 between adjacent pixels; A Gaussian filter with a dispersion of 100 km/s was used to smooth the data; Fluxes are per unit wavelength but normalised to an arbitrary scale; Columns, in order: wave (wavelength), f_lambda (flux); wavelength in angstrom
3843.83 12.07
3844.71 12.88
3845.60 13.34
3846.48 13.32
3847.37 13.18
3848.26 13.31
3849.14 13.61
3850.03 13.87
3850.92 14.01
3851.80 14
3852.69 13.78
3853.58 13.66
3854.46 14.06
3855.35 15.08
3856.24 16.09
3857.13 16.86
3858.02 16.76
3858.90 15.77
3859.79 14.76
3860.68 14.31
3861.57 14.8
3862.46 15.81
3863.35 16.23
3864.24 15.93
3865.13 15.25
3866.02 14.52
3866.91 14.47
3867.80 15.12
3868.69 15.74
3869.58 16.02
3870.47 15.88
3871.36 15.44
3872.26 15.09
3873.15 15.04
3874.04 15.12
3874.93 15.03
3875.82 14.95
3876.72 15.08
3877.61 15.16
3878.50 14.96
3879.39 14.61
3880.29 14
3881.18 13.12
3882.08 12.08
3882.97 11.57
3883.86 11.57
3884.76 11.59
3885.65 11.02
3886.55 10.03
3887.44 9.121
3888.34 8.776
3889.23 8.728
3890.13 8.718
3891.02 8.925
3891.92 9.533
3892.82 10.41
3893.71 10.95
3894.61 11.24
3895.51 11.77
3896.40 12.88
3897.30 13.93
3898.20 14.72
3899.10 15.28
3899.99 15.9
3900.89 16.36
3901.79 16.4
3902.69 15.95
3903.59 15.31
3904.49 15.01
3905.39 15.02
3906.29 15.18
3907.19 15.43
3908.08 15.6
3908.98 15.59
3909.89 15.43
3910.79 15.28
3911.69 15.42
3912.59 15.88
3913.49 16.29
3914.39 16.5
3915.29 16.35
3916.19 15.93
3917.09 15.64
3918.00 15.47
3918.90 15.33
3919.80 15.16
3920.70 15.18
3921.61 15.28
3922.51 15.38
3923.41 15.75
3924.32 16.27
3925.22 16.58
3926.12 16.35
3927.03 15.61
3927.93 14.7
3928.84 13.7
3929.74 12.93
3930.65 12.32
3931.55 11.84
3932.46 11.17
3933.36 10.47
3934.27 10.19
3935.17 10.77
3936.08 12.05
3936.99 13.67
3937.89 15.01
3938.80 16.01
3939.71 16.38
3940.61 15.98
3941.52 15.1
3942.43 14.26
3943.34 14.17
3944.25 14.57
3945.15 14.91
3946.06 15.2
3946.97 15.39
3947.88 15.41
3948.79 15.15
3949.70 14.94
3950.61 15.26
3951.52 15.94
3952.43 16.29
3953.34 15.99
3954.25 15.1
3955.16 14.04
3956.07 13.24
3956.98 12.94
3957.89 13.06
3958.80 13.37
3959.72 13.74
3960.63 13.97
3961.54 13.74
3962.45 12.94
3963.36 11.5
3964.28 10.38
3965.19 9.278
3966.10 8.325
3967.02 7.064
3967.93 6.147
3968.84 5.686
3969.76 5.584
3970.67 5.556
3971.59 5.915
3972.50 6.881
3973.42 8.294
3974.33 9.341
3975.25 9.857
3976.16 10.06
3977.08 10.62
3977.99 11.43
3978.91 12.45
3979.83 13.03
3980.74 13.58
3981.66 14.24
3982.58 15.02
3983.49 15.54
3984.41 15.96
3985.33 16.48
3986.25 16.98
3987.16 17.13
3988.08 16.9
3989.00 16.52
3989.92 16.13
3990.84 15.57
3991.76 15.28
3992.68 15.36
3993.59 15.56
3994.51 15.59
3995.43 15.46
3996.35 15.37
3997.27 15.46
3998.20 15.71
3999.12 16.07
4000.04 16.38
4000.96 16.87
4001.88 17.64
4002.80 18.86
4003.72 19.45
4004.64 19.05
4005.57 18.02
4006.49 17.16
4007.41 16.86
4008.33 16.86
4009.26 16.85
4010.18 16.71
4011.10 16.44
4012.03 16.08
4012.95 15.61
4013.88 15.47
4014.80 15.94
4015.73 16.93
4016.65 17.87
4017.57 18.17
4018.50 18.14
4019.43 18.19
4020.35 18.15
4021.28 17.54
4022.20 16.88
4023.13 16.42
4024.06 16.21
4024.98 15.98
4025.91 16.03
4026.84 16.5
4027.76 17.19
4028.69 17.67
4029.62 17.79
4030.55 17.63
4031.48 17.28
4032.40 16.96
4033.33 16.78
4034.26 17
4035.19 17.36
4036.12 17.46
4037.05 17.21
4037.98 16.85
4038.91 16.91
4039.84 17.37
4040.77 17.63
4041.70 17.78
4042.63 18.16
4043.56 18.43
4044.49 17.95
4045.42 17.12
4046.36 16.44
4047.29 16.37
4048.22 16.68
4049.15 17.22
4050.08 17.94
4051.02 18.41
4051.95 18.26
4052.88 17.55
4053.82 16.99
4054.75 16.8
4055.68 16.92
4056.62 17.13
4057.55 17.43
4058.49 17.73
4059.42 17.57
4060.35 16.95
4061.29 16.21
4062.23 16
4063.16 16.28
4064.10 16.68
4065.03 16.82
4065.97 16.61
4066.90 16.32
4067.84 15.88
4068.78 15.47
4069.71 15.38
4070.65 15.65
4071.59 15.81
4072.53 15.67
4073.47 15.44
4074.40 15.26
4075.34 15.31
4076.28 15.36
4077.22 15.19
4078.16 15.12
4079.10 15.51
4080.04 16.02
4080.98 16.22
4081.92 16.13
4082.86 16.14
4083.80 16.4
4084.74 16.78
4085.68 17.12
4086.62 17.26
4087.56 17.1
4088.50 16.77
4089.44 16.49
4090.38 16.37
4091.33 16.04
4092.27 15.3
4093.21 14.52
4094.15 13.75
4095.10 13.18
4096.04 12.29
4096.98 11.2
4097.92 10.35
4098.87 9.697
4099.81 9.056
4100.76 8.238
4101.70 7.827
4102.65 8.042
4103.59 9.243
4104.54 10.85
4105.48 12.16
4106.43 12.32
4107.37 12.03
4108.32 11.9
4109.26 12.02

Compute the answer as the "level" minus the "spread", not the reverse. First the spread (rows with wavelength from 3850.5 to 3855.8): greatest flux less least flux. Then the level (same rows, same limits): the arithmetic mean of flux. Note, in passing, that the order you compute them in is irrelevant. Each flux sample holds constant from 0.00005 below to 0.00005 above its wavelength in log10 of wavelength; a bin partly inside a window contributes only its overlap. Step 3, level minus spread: 12.7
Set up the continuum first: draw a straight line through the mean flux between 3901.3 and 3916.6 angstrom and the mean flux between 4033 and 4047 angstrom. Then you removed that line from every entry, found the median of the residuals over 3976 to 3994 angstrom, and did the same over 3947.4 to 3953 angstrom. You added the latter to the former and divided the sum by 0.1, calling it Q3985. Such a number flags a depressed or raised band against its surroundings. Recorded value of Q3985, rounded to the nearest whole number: -22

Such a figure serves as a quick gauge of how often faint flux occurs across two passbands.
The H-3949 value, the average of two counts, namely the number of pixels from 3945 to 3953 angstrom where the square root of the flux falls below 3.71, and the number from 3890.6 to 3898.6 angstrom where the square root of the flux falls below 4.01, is 4.5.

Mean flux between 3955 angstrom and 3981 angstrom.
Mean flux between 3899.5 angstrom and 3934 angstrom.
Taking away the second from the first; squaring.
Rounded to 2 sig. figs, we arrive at 22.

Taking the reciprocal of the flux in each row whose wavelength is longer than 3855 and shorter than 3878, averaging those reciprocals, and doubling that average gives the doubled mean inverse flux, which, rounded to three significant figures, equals 0.130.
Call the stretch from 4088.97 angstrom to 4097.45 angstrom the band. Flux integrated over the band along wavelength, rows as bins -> 122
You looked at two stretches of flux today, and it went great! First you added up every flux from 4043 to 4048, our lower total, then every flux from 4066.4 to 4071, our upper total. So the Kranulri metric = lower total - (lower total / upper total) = 85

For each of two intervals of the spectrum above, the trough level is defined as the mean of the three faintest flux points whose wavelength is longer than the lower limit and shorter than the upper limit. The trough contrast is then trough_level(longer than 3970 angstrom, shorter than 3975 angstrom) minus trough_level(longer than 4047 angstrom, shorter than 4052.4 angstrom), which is -11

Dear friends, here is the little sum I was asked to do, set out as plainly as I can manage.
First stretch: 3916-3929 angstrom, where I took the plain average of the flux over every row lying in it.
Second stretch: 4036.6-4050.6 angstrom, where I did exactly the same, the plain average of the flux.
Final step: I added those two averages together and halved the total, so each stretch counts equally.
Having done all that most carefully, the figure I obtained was 16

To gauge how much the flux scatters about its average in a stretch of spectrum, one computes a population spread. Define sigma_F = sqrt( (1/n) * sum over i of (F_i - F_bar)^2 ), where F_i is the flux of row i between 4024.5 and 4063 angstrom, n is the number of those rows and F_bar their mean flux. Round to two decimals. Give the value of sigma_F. 0.63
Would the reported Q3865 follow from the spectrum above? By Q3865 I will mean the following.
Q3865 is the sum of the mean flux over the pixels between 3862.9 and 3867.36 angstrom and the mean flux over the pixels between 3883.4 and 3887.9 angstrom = 25.9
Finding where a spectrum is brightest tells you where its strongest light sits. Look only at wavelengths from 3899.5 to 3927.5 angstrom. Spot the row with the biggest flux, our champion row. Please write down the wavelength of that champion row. 3925.22 angstrom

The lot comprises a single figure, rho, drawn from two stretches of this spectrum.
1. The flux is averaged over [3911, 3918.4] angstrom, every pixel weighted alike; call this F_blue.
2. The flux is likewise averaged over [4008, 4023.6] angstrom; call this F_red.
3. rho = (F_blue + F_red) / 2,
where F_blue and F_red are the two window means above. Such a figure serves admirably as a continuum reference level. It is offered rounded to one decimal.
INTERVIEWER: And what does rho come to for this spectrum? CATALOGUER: 16.4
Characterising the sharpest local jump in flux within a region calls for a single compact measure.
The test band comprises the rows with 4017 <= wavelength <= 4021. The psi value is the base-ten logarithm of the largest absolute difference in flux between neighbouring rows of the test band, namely -1.3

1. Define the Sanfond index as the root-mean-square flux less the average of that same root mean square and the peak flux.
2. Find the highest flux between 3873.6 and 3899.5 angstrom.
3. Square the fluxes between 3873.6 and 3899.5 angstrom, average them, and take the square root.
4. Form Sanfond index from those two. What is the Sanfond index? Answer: -1.4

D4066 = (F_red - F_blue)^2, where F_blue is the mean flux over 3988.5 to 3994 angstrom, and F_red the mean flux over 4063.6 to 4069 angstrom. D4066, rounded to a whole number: 0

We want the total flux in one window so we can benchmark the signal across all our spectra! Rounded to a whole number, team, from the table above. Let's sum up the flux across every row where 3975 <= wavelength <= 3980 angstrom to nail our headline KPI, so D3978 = 67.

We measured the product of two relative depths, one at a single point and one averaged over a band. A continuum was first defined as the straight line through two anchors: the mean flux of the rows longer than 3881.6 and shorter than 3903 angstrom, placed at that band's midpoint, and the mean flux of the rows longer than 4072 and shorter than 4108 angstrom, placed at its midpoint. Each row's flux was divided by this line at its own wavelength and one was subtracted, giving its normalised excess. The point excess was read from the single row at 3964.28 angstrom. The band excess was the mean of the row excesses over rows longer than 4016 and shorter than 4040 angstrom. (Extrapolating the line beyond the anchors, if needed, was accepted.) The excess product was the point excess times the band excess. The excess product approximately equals -0.053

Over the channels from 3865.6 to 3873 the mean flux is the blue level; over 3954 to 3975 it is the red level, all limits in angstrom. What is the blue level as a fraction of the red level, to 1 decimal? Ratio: 1.5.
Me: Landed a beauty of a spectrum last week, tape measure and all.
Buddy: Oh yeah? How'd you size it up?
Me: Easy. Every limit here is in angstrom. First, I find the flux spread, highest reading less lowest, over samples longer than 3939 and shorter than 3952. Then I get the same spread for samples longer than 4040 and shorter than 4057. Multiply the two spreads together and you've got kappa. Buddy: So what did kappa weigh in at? 5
